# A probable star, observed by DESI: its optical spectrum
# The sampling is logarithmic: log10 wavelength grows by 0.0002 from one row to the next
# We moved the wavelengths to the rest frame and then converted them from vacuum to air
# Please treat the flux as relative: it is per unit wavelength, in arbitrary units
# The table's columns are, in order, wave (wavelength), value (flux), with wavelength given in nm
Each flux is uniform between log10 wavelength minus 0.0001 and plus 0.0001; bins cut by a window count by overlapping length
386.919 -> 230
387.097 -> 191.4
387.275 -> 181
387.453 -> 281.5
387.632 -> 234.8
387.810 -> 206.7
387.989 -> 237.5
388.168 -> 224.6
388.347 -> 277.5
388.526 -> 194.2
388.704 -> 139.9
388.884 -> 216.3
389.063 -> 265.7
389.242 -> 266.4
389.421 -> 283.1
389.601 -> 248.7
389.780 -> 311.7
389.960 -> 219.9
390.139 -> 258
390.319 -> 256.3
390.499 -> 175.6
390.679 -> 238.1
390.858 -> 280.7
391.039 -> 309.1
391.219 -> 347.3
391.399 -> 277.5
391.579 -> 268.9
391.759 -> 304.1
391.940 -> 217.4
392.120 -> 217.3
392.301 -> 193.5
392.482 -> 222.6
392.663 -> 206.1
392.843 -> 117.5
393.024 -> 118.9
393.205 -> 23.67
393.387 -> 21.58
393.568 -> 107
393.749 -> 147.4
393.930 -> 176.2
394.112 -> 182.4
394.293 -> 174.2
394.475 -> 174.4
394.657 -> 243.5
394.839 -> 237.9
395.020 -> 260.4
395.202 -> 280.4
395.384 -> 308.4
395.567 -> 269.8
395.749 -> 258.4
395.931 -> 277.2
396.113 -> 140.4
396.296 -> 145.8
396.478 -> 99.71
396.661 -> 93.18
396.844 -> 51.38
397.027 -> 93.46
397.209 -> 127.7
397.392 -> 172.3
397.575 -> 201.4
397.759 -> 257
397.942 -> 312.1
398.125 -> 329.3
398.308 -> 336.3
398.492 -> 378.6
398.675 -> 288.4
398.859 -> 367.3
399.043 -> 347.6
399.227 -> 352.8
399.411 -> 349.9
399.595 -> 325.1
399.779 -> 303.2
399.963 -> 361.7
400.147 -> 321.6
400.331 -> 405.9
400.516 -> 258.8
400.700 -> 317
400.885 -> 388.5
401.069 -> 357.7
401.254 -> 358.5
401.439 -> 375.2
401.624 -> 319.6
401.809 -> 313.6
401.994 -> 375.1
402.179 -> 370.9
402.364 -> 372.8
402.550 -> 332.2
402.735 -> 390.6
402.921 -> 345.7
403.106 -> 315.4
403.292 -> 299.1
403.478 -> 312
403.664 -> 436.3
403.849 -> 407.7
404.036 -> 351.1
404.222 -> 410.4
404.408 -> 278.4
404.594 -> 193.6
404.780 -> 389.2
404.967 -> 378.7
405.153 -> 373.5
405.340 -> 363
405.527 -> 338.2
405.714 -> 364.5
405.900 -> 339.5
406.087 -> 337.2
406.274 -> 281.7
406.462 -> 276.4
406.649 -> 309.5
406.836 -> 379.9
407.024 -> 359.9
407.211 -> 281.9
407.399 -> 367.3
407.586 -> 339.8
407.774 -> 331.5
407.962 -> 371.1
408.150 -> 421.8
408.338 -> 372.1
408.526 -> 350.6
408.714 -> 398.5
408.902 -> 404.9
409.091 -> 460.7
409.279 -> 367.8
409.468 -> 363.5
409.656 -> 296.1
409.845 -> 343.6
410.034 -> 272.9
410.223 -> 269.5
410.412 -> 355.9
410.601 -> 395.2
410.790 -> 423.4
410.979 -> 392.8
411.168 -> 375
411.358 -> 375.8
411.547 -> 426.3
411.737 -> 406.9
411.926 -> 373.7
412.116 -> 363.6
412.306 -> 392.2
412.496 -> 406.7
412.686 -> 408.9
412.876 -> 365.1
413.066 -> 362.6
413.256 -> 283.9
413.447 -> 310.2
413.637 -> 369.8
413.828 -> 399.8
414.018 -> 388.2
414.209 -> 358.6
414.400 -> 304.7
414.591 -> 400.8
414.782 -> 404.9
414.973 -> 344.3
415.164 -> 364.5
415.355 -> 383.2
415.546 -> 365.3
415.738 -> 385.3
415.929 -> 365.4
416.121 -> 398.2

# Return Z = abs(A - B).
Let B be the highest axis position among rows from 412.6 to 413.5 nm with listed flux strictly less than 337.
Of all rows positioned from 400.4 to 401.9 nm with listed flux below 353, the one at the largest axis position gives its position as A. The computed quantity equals 11.64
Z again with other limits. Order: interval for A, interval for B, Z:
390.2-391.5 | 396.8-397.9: 6.36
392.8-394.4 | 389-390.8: 3.61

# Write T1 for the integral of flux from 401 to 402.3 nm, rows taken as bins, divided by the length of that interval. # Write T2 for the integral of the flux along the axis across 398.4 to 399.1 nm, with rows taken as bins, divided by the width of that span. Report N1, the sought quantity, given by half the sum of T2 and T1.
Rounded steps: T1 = 353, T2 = 345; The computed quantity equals 349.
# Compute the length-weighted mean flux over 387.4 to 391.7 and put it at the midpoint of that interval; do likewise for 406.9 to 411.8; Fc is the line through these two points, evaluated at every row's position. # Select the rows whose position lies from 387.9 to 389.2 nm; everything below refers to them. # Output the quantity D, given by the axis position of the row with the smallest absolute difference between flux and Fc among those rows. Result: 387.989 nm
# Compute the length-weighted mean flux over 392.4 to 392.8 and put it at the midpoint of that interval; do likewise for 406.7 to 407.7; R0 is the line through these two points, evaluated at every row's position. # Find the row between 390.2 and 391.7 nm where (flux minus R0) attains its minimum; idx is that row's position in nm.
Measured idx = 390.499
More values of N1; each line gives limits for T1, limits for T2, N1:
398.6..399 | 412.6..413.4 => 342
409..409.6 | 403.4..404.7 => 367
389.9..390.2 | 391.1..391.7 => 269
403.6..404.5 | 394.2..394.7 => 284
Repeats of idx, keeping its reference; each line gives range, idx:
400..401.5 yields 400.516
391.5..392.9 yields 392.843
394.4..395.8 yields 394.475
